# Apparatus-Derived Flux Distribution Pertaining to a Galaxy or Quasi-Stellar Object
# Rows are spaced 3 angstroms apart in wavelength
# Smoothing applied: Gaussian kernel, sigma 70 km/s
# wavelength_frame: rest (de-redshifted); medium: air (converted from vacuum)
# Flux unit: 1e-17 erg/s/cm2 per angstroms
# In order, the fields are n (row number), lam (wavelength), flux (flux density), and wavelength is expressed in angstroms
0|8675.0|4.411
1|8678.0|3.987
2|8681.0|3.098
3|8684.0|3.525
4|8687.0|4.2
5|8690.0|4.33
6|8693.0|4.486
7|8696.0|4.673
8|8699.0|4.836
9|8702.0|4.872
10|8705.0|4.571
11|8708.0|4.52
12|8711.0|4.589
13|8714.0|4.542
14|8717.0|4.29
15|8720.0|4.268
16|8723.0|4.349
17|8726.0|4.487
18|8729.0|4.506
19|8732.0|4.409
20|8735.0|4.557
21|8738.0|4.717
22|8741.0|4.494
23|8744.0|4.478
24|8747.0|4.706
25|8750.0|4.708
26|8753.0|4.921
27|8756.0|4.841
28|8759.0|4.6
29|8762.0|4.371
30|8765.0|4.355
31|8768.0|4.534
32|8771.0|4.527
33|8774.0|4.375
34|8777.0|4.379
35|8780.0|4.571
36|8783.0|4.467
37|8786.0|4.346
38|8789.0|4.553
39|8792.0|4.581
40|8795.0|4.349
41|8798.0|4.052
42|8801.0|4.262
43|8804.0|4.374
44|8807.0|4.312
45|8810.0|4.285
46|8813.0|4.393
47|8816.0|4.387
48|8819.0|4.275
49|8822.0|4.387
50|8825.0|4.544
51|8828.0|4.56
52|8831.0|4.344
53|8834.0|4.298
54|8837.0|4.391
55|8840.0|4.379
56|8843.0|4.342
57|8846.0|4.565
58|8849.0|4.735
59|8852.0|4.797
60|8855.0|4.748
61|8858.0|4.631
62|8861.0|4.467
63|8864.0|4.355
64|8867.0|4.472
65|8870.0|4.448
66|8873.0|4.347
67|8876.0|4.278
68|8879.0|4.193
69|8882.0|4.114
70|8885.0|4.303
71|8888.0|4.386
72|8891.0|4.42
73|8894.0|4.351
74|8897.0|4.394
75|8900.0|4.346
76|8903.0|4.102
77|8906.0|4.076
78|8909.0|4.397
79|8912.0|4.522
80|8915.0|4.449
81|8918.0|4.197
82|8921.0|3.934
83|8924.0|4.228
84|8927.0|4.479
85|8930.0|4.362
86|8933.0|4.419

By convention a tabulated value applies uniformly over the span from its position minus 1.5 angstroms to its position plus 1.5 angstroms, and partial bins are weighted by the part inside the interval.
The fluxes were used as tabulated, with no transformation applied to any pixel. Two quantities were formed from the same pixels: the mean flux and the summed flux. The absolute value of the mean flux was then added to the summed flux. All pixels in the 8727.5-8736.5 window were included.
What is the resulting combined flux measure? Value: 18.0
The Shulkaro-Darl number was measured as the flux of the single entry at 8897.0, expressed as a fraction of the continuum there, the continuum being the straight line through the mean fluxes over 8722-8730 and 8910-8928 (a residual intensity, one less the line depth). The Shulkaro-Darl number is 1.02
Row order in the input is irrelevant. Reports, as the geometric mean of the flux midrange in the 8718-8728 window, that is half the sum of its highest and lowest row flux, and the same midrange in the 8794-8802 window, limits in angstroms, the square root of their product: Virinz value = 4.3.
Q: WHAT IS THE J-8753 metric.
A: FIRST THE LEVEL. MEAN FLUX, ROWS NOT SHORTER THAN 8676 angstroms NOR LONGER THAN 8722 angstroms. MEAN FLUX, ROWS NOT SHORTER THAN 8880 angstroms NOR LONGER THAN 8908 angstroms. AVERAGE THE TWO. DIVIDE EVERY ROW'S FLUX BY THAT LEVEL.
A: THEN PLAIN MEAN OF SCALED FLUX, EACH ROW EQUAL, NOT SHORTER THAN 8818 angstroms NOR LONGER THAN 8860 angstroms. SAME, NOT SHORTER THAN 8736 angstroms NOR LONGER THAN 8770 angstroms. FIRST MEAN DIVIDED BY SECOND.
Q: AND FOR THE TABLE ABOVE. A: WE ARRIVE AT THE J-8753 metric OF 0.98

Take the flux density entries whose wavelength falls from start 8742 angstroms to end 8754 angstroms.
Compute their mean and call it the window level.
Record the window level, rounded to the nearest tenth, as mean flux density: 4.7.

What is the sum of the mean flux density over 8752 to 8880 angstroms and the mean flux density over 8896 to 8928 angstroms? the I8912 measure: 8.73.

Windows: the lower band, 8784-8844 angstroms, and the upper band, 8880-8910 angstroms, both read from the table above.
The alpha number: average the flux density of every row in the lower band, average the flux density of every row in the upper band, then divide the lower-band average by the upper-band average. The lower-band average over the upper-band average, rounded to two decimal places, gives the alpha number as 1.02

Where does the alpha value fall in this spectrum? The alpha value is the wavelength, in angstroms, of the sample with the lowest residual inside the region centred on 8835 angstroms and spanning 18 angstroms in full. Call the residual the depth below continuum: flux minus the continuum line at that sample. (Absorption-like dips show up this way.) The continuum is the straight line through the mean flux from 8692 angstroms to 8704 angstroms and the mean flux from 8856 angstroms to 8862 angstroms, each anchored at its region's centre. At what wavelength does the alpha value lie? 8834.0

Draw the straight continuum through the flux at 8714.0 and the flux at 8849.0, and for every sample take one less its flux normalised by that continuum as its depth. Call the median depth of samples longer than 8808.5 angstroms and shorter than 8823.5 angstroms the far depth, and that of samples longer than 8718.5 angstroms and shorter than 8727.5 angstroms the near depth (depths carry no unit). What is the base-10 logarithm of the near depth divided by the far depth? -0.16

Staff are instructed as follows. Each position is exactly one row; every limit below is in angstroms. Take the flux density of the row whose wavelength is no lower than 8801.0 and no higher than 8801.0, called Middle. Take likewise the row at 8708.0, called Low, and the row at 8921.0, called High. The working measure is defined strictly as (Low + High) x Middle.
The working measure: 36.0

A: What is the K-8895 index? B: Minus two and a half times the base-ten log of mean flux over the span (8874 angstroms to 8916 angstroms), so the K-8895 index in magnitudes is -1.59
